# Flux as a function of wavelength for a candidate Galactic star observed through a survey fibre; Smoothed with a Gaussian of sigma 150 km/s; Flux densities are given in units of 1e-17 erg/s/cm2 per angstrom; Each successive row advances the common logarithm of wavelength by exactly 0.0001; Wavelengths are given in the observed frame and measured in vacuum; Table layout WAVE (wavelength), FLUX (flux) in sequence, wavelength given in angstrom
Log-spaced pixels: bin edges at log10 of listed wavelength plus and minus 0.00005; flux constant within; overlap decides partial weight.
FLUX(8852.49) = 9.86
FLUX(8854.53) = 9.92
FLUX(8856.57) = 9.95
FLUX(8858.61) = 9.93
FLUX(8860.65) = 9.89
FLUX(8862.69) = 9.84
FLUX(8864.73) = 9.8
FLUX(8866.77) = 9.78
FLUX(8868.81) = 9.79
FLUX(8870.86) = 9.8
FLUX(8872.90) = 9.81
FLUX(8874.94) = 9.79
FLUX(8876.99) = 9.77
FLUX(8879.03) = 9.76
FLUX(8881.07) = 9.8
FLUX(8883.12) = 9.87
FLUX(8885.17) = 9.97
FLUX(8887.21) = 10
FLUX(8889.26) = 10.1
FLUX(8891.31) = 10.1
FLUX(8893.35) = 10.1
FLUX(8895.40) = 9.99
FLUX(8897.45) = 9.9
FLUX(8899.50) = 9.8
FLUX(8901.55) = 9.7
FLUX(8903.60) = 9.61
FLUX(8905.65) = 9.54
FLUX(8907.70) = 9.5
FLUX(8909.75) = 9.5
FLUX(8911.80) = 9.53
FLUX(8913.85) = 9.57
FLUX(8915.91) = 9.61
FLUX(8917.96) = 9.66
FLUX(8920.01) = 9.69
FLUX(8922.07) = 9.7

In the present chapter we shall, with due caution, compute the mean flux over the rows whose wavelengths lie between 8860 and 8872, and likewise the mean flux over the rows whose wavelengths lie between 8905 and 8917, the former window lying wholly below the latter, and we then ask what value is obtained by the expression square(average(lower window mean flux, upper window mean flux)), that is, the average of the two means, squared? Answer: 93.7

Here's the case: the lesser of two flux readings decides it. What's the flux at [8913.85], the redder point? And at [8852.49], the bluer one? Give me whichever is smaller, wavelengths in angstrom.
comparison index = 9.57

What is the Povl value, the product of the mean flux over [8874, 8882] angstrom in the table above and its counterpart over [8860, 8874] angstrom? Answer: 96.0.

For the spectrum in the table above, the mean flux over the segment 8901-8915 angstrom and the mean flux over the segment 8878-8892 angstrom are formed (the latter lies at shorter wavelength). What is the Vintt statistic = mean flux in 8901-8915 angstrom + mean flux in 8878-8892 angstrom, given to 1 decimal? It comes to 19.5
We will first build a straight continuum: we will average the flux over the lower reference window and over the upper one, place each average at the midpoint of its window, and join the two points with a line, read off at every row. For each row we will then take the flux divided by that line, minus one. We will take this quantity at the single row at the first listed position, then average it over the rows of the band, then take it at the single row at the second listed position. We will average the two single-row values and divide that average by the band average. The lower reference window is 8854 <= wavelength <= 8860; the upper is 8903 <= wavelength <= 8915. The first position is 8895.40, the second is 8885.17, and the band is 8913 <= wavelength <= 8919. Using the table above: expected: 2.3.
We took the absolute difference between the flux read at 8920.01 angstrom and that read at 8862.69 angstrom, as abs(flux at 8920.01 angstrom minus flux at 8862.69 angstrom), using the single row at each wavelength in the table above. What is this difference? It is 0.15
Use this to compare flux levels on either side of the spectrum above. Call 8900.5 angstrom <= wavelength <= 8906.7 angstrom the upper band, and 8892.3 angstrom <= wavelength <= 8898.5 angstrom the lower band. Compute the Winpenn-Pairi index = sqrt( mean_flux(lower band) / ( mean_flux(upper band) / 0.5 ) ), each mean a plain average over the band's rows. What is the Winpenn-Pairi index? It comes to 0.721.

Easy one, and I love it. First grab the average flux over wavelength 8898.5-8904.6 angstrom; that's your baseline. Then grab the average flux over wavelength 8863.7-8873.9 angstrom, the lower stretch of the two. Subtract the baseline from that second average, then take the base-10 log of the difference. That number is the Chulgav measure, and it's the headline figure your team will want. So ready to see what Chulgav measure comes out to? -1.03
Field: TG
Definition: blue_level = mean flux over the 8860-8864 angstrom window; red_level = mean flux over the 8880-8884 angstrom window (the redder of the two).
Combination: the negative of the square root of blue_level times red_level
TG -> -9.85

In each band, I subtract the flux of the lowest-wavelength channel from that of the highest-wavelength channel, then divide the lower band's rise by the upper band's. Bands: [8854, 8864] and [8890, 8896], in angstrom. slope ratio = 0.7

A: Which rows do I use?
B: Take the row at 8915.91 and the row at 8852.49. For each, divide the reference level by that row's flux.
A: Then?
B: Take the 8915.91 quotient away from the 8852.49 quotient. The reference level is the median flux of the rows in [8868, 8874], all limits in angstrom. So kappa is -0.03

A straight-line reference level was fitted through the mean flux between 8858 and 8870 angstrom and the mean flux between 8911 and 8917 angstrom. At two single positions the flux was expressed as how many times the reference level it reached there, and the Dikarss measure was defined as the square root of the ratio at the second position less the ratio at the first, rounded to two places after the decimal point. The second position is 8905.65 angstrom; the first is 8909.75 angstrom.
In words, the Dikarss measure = 0.04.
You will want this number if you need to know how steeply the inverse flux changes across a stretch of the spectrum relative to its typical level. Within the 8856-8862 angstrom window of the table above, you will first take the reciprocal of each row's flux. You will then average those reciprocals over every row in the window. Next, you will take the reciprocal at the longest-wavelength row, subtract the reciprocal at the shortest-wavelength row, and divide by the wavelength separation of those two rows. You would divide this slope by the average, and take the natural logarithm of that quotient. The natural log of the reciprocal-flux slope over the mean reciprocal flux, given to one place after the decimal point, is -6.5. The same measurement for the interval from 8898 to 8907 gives -5.4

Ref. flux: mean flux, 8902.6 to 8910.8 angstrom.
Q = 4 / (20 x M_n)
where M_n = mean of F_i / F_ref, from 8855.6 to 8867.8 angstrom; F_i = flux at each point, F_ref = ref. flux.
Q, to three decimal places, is 0.193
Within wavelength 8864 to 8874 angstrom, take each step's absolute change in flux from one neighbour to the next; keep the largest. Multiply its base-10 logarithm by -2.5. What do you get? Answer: 4.2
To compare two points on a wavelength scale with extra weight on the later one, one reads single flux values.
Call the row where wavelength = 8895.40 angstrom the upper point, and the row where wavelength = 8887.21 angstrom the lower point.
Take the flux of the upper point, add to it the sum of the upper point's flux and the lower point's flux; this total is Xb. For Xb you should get 30.0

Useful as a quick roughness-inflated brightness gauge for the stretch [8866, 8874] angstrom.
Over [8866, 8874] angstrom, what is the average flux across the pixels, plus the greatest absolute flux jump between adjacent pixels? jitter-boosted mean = 9.81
